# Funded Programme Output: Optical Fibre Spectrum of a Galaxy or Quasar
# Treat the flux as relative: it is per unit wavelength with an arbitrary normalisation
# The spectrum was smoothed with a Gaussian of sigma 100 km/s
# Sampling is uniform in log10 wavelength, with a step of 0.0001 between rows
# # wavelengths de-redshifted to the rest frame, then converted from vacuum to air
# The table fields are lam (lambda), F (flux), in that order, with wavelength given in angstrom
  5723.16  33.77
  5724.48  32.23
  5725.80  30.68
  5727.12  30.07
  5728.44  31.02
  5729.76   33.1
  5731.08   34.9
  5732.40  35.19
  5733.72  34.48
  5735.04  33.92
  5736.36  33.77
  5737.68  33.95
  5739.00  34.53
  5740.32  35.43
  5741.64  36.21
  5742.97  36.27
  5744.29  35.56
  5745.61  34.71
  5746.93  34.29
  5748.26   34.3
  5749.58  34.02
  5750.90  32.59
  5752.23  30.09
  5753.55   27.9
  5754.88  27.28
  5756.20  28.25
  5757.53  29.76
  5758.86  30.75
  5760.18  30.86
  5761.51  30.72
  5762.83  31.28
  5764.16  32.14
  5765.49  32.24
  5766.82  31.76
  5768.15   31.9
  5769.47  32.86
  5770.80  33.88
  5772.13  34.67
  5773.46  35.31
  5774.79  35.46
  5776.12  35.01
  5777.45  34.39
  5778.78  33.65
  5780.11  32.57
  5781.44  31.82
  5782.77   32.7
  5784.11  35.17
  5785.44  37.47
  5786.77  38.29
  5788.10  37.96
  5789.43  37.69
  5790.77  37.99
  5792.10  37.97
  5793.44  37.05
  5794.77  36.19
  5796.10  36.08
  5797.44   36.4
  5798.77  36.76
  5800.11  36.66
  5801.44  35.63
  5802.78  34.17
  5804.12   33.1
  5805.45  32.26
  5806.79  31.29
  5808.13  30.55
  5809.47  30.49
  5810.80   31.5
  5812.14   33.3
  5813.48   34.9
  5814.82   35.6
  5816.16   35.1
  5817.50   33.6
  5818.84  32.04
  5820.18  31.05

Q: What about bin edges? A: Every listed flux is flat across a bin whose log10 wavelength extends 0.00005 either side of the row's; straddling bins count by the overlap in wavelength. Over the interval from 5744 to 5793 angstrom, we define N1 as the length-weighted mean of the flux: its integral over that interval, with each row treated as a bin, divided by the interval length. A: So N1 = 33.4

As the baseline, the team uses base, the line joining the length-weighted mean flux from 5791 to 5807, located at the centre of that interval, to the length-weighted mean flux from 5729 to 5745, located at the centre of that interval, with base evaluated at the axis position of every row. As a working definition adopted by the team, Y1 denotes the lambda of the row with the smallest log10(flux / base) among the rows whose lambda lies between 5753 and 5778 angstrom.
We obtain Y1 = 5754.88 angstrom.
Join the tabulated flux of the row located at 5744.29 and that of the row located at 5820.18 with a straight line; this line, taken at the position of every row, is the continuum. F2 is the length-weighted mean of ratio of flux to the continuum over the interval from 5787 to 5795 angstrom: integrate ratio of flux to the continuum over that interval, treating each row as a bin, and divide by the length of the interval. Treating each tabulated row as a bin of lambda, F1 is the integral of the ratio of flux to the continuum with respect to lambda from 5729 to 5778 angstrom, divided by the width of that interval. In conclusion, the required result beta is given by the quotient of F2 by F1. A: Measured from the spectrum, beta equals 1.21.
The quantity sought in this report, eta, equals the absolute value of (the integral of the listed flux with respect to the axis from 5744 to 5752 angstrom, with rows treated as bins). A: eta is 272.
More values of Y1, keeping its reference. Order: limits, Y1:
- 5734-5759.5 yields 5754.88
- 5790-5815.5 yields 5809.47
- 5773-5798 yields 5781.44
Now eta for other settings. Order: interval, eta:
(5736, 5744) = 281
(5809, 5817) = 269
